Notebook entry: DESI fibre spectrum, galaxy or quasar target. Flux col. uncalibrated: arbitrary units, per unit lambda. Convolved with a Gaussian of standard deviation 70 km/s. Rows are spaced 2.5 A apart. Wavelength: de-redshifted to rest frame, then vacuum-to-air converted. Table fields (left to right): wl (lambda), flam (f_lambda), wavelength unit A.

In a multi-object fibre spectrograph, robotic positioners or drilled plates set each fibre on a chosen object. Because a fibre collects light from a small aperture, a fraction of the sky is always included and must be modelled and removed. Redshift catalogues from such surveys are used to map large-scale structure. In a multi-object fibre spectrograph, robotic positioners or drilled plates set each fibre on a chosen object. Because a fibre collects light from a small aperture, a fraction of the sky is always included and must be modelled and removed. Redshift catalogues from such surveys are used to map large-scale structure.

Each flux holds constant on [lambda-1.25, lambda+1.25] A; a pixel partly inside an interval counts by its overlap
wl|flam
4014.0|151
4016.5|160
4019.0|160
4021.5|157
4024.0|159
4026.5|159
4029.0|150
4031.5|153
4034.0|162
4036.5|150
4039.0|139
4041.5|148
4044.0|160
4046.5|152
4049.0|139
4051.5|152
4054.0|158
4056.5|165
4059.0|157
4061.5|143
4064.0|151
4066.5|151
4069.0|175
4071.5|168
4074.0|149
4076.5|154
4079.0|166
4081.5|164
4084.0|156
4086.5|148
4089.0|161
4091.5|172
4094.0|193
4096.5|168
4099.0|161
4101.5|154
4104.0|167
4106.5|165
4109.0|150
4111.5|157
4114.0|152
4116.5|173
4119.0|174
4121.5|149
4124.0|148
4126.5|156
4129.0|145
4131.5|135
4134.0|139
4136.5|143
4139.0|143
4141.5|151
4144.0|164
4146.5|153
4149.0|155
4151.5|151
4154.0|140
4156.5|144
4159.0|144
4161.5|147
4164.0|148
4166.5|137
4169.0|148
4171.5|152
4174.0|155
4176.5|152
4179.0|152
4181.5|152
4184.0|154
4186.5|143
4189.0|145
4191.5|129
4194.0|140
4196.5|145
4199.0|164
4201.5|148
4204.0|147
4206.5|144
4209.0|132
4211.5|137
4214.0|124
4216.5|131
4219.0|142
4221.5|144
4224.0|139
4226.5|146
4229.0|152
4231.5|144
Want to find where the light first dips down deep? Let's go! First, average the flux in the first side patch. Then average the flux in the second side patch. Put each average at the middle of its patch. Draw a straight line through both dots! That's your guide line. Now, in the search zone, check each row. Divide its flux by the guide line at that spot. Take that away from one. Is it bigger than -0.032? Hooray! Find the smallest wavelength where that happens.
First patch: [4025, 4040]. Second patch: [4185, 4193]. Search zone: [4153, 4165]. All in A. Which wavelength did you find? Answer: 4154.0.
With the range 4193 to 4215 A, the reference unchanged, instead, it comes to 4194.0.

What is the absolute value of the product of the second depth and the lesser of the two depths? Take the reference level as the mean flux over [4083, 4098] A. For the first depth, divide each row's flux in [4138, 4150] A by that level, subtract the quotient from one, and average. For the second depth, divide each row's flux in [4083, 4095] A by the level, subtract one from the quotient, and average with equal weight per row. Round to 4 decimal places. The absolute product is 0.0000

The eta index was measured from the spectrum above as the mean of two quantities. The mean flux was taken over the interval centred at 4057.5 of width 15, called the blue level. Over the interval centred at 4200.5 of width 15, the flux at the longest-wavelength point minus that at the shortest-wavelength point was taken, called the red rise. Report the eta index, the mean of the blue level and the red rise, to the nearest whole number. 79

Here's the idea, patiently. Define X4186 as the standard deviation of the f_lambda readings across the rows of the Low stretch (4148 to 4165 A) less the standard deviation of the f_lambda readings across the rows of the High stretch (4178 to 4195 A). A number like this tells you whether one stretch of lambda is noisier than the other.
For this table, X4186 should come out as -4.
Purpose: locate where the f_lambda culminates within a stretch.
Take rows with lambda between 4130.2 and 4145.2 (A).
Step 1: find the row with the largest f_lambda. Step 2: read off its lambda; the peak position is 4144.0 A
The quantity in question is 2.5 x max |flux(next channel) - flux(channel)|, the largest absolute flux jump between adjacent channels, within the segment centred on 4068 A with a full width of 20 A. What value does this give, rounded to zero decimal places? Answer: 60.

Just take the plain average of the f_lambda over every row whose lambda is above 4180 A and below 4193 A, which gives 145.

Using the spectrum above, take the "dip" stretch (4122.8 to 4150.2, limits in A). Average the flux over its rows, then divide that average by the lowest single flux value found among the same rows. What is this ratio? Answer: 1.099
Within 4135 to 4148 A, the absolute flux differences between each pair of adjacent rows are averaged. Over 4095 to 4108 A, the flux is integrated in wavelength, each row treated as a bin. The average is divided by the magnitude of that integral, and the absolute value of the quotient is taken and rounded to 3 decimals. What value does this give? 0.004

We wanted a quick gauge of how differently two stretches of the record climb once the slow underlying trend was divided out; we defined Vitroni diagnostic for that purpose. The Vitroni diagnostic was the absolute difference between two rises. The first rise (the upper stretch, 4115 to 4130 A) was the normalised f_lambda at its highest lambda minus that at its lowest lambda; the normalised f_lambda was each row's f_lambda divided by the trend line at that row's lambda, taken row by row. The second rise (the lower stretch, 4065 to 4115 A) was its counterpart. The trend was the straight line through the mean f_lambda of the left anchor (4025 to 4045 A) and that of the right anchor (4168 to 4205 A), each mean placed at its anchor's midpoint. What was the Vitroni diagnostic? 0.20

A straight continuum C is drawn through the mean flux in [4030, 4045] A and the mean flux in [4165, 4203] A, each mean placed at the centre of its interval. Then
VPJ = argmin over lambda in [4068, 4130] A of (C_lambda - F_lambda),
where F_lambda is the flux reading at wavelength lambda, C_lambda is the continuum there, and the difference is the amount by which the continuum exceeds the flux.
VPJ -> 4094.0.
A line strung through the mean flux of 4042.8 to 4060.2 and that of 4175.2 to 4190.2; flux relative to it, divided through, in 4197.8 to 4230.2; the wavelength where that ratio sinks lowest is 4214.0 A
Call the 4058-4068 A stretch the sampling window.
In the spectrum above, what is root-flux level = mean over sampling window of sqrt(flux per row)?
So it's 12.3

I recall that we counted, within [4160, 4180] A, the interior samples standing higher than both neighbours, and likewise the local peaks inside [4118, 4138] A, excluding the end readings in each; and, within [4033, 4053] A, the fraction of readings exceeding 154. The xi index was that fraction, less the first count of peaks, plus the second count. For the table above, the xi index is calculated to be -0.75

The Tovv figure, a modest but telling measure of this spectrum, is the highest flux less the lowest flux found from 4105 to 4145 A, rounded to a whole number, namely 39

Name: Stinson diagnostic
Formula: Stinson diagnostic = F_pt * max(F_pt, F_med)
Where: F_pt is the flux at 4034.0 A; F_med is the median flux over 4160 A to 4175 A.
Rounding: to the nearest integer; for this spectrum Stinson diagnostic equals 26244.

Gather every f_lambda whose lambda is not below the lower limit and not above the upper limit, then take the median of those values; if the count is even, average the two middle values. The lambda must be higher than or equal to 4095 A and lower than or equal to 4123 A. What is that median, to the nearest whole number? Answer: 161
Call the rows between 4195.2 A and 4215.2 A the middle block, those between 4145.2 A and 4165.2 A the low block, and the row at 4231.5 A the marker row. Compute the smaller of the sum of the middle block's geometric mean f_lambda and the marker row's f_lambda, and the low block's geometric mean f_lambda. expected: 148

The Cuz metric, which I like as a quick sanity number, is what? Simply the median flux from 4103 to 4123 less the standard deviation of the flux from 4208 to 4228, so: 154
